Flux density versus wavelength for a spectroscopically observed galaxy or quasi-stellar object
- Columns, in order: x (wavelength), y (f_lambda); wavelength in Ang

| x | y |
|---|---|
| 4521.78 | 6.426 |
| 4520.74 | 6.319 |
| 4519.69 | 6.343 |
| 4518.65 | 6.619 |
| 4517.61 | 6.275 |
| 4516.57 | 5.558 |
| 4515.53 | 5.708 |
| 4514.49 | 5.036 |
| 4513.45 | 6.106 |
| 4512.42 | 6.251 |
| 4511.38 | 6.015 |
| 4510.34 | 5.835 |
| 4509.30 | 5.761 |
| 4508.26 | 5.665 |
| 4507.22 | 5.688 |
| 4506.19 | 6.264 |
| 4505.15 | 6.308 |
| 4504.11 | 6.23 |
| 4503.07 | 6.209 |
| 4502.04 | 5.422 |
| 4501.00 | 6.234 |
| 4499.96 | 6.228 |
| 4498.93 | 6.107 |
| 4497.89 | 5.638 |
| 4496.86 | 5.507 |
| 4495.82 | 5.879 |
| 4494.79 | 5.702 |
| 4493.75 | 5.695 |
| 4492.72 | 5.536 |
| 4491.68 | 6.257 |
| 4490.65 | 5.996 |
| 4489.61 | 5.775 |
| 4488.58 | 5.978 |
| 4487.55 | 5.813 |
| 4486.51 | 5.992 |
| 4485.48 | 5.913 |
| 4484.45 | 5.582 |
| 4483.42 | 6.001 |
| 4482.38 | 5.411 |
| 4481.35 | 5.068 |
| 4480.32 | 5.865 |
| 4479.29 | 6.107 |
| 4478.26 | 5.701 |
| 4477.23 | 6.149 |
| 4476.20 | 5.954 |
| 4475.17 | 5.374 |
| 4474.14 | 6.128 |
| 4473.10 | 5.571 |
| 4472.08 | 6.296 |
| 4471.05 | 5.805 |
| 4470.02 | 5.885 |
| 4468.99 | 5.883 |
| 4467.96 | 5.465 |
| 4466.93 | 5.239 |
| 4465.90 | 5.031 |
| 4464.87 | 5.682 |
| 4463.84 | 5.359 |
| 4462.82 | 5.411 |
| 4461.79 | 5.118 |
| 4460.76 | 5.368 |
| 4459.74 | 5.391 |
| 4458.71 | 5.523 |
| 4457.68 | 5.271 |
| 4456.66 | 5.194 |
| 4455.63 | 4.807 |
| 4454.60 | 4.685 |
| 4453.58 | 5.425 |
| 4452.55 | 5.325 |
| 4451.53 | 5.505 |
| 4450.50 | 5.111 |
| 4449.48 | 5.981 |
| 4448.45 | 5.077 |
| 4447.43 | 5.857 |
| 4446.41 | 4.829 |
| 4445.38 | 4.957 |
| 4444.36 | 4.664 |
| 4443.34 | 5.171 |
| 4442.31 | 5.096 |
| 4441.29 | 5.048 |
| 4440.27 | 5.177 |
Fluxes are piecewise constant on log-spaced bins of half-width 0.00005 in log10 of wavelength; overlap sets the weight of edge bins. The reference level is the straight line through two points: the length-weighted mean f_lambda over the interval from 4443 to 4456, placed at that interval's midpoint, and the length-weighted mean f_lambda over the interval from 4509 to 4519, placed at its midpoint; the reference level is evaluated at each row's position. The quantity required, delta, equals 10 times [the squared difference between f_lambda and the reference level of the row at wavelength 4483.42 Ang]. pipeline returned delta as 1.9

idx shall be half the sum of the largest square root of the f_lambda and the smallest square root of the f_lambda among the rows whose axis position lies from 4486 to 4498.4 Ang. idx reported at 2.42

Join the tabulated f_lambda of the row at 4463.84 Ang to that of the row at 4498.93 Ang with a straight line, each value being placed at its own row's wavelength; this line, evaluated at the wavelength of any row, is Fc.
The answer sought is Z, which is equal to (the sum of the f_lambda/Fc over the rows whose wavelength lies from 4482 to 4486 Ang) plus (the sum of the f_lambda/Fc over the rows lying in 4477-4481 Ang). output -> 8.2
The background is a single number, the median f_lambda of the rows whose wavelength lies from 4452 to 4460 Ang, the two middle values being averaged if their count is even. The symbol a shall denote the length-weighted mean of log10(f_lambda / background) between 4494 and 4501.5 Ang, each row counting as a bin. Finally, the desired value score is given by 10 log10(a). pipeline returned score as -13.4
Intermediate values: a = 0.046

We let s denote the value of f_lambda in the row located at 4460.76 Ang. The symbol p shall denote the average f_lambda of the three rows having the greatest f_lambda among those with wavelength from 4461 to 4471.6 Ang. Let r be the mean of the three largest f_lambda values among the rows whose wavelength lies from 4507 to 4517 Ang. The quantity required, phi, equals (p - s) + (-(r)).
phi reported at -5.6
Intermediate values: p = 5.9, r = 6.1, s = 5.368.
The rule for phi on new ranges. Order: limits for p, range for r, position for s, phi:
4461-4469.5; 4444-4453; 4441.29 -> -5.2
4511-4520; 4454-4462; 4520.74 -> -5.3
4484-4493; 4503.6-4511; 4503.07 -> -6.4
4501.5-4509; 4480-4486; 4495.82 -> -5.5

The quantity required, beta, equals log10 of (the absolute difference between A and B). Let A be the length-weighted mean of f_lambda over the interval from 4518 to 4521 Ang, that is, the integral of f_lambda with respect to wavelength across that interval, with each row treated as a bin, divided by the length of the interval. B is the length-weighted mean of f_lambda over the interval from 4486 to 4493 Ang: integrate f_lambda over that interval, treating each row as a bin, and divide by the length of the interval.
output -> -0.30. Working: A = 6.4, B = 5.9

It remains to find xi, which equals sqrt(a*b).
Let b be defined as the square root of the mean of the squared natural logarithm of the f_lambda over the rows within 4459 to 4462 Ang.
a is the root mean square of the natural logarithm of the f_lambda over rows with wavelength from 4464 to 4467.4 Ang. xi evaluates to 1.67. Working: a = 1.67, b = 1.67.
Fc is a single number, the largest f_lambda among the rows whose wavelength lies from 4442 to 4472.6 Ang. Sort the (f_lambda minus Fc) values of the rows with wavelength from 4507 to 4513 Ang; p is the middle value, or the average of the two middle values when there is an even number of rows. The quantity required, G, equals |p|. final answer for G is 0.50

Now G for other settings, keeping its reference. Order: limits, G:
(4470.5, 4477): 0.42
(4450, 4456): 1.08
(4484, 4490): 0.43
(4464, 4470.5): 0.72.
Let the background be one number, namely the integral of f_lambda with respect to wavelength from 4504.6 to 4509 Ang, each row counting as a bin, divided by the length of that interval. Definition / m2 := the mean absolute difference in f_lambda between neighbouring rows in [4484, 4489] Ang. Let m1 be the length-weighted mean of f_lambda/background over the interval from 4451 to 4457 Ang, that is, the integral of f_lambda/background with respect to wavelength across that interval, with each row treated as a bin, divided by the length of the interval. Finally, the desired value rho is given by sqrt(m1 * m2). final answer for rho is 0.40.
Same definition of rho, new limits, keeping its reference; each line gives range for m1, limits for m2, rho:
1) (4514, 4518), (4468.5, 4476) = 0.64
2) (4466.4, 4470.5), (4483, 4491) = 0.46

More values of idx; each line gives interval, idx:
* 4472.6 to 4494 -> 2.38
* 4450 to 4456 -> 2.26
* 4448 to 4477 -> 2.34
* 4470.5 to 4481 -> 2.41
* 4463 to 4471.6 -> 2.33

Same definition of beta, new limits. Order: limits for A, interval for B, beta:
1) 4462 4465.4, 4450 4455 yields -0.64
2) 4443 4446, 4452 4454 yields -0.33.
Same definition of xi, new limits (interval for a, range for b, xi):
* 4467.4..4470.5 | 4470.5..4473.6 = 1.76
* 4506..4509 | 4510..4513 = 1.78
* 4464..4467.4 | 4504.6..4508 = 1.74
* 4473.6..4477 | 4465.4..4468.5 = 1.71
